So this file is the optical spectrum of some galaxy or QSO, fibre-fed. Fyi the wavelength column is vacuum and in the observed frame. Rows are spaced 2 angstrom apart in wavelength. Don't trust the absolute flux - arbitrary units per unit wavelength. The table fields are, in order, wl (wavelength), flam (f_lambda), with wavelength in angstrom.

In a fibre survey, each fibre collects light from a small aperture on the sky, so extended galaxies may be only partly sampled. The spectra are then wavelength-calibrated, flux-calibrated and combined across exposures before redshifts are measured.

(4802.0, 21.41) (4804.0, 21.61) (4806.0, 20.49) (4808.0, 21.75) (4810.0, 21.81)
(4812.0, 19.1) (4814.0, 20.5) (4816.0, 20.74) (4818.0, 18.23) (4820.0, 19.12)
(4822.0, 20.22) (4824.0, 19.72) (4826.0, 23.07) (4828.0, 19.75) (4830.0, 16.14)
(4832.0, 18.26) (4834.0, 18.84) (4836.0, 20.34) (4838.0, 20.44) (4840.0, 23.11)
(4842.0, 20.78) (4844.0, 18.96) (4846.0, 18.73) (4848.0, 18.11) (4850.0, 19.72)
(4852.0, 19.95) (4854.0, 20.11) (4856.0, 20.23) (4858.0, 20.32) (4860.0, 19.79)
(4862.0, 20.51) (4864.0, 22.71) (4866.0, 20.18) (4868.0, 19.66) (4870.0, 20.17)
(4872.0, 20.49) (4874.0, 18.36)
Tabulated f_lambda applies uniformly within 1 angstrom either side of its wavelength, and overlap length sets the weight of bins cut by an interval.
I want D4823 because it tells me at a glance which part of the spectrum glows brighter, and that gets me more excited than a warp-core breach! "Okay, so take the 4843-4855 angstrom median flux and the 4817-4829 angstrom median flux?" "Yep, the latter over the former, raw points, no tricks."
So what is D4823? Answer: 1.02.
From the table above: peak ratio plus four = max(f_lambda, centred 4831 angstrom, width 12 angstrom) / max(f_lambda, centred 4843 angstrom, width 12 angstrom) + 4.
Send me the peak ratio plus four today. 5.00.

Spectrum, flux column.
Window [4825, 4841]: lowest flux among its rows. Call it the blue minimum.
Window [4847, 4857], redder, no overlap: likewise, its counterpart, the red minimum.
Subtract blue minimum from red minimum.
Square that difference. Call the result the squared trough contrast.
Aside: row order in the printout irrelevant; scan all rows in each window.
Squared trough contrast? 3.9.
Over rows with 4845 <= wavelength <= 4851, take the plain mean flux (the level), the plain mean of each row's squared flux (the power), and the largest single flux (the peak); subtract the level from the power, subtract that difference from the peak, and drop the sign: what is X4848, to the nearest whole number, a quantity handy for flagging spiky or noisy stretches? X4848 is 317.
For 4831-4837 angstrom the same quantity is 328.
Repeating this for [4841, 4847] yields 340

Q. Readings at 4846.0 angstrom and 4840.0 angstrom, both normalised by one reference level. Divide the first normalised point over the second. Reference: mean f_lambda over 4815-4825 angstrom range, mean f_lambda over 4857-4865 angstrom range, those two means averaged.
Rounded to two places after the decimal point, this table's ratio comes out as 0.81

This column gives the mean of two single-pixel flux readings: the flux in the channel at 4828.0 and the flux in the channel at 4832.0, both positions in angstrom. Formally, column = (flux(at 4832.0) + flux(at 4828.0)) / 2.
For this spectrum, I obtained 19.0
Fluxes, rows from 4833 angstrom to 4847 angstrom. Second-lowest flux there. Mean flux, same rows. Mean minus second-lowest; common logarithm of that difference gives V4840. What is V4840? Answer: 0.12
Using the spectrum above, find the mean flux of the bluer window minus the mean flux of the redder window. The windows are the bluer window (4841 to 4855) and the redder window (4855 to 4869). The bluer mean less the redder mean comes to -1.0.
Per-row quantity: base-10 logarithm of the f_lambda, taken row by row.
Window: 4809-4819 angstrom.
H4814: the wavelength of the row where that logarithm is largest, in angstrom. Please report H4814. 4810.0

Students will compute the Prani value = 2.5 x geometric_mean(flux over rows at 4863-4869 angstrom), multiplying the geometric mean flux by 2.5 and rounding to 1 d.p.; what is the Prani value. 52.0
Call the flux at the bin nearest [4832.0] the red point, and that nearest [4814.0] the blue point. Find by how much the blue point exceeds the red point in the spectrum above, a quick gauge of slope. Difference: 2.2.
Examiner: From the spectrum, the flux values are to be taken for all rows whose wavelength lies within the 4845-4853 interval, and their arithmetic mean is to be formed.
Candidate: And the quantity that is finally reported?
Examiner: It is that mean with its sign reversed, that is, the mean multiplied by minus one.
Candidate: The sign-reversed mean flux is -19.1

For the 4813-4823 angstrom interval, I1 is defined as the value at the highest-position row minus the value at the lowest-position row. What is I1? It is 0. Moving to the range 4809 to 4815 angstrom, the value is -1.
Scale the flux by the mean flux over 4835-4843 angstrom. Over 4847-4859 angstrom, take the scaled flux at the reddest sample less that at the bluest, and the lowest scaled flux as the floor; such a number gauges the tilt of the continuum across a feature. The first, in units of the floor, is 0.12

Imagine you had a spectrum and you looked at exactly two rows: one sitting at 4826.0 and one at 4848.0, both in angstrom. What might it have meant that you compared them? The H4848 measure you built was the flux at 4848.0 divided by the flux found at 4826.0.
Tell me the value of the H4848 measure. 0.79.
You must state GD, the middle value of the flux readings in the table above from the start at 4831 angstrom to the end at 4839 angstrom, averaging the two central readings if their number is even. 19.6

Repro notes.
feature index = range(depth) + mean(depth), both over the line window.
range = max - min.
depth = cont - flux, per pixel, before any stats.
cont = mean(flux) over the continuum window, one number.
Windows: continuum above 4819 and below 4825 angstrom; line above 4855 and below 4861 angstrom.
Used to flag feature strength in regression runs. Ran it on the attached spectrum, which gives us 0.1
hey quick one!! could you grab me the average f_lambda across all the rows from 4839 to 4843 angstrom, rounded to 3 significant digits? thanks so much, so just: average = 21.9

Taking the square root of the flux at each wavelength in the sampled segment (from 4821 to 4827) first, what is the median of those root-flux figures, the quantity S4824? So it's 4.50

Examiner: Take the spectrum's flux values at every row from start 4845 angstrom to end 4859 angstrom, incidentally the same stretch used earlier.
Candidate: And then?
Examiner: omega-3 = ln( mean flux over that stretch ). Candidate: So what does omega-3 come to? 2.98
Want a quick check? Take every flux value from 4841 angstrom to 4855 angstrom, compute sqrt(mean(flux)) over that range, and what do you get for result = 4.41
